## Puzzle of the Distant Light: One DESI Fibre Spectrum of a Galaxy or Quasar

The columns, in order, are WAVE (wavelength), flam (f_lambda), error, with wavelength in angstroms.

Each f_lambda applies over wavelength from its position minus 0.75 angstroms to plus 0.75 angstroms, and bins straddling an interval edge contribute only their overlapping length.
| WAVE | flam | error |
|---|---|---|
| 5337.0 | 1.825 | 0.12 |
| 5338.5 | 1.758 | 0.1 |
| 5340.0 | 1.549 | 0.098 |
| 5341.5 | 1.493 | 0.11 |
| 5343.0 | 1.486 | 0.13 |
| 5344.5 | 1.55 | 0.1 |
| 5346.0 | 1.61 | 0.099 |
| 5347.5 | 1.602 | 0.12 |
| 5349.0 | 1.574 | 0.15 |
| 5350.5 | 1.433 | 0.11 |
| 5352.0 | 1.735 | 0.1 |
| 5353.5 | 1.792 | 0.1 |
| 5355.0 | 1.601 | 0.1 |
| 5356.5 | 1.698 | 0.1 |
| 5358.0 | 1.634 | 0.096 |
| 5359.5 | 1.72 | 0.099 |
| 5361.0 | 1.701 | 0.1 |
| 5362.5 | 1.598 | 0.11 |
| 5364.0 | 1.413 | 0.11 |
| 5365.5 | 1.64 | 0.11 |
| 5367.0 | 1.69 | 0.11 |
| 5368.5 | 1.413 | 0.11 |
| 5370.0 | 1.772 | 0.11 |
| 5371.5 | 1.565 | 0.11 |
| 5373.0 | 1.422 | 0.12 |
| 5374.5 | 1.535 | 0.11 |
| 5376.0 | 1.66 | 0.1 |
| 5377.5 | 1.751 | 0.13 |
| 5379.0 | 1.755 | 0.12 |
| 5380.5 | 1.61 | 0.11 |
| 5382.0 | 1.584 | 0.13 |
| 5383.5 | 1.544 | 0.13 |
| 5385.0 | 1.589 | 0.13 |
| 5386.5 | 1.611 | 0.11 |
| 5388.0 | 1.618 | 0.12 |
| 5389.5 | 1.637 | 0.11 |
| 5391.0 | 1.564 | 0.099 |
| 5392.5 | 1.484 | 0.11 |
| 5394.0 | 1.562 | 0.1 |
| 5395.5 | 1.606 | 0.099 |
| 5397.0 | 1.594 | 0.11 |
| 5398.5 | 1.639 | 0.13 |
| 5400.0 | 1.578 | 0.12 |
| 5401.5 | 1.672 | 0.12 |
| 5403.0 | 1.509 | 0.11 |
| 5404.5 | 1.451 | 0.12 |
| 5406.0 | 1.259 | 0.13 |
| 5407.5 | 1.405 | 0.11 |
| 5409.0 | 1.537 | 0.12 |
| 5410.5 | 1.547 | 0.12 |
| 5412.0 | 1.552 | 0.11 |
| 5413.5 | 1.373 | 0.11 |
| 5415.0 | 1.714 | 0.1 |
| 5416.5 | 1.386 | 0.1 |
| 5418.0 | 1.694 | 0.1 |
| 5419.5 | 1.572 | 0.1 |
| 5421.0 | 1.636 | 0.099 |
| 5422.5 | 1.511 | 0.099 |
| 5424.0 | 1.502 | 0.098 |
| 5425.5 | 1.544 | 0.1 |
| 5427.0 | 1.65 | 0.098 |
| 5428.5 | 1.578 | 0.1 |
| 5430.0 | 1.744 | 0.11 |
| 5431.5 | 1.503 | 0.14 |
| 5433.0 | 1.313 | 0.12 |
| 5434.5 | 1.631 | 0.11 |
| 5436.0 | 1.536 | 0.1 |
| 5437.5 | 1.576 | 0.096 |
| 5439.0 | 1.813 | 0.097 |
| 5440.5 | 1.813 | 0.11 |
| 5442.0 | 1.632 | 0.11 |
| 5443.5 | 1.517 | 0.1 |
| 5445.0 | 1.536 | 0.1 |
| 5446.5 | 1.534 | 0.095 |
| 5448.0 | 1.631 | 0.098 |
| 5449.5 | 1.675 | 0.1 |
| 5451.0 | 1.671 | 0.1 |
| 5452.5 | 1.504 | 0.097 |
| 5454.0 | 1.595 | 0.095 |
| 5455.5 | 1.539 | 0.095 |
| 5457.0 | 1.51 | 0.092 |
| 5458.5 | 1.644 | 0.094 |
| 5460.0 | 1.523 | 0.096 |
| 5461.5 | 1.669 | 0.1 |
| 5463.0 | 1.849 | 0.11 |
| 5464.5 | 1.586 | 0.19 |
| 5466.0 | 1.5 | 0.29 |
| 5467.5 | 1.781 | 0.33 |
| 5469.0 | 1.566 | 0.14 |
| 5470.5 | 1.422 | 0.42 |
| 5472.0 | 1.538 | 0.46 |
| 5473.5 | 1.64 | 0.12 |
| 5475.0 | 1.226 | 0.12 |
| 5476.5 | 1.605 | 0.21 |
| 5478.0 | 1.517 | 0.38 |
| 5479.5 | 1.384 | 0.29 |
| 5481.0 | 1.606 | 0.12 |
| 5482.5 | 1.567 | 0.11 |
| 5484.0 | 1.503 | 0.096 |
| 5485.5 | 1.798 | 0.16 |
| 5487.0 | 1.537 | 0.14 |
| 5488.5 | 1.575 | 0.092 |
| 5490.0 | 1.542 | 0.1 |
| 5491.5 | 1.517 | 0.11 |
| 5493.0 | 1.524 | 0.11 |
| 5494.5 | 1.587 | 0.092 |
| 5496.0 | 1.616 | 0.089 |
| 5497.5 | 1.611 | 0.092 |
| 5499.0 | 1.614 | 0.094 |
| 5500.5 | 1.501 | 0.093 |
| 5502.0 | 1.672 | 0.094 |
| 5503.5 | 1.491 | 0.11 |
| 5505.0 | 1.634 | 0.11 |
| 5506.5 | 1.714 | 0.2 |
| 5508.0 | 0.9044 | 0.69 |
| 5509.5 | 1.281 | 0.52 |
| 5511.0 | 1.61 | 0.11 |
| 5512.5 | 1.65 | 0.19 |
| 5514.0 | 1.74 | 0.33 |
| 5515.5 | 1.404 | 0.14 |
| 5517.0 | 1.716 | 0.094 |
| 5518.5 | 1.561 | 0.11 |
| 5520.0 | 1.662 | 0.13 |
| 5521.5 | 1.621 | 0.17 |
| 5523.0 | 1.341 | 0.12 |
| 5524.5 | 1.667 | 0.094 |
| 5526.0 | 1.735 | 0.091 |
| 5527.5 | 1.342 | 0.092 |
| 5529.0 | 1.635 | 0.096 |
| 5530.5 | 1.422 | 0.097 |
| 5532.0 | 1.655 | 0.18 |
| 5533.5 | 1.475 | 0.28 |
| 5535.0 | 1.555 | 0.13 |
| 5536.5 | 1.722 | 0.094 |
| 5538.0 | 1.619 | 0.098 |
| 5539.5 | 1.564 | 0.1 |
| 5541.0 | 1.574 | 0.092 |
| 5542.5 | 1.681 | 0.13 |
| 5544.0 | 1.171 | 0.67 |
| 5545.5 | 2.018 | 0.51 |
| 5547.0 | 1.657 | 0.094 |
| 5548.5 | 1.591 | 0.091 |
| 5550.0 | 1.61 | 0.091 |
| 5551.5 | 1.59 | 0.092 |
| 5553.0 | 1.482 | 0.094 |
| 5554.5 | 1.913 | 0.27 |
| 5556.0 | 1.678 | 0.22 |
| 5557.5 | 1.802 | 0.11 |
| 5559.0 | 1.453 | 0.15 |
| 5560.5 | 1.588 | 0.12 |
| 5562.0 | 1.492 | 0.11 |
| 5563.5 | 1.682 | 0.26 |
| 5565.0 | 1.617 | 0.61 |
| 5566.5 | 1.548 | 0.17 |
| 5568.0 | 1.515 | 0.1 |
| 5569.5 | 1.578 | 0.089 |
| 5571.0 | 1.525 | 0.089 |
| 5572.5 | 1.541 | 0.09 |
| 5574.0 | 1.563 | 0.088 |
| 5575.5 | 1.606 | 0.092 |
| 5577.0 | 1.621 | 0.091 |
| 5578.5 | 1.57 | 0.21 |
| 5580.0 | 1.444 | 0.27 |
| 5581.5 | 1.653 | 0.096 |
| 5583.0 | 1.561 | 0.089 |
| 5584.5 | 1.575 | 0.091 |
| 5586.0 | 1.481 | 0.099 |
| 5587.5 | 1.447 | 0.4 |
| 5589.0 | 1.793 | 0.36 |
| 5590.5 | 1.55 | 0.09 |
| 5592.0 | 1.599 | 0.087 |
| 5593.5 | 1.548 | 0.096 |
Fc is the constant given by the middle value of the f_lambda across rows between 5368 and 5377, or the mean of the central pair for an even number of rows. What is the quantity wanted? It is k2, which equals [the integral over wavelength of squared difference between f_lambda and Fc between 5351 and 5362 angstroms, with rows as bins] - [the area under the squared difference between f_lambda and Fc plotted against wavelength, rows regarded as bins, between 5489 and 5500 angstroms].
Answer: 0.24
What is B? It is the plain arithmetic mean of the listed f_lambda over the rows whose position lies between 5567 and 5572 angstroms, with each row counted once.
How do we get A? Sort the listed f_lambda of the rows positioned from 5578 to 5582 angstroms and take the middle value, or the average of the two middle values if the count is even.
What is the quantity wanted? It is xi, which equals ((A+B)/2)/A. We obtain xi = 0.99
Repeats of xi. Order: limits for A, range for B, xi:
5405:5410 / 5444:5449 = 1.06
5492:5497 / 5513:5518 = 1.01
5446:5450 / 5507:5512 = 0.89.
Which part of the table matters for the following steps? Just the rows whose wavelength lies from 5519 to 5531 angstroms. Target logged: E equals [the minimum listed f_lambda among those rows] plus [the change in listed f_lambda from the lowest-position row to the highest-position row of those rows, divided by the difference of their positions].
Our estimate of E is 1.318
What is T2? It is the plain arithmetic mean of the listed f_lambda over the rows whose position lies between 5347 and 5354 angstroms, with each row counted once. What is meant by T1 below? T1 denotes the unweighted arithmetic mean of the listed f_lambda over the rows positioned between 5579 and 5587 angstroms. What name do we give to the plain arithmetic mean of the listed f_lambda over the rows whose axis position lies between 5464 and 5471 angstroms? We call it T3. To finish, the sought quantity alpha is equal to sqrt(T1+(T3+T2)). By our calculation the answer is 2.177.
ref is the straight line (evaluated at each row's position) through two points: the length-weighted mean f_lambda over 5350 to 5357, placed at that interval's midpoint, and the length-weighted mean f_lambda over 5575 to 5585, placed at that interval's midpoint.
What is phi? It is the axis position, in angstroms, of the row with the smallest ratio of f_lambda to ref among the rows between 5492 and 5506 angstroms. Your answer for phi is 5503.5 angstroms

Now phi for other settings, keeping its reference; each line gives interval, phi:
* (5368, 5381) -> 5368.5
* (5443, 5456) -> 5452.5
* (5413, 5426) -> 5413.5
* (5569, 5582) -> 5580.0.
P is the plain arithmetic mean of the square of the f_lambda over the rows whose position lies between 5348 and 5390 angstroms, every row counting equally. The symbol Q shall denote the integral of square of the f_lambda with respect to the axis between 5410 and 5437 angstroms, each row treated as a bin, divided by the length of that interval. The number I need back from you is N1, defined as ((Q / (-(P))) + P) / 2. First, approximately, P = 2.63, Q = 2.43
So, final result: 0.85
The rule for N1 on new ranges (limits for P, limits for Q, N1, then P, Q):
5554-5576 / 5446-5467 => 0.80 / 2.60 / 2.59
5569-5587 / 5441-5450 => 0.70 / 2.44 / 2.54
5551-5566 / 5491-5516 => 0.89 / 2.67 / 2.39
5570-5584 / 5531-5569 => 0.69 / 2.45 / 2.61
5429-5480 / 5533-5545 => 0.77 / 2.51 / 2.45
